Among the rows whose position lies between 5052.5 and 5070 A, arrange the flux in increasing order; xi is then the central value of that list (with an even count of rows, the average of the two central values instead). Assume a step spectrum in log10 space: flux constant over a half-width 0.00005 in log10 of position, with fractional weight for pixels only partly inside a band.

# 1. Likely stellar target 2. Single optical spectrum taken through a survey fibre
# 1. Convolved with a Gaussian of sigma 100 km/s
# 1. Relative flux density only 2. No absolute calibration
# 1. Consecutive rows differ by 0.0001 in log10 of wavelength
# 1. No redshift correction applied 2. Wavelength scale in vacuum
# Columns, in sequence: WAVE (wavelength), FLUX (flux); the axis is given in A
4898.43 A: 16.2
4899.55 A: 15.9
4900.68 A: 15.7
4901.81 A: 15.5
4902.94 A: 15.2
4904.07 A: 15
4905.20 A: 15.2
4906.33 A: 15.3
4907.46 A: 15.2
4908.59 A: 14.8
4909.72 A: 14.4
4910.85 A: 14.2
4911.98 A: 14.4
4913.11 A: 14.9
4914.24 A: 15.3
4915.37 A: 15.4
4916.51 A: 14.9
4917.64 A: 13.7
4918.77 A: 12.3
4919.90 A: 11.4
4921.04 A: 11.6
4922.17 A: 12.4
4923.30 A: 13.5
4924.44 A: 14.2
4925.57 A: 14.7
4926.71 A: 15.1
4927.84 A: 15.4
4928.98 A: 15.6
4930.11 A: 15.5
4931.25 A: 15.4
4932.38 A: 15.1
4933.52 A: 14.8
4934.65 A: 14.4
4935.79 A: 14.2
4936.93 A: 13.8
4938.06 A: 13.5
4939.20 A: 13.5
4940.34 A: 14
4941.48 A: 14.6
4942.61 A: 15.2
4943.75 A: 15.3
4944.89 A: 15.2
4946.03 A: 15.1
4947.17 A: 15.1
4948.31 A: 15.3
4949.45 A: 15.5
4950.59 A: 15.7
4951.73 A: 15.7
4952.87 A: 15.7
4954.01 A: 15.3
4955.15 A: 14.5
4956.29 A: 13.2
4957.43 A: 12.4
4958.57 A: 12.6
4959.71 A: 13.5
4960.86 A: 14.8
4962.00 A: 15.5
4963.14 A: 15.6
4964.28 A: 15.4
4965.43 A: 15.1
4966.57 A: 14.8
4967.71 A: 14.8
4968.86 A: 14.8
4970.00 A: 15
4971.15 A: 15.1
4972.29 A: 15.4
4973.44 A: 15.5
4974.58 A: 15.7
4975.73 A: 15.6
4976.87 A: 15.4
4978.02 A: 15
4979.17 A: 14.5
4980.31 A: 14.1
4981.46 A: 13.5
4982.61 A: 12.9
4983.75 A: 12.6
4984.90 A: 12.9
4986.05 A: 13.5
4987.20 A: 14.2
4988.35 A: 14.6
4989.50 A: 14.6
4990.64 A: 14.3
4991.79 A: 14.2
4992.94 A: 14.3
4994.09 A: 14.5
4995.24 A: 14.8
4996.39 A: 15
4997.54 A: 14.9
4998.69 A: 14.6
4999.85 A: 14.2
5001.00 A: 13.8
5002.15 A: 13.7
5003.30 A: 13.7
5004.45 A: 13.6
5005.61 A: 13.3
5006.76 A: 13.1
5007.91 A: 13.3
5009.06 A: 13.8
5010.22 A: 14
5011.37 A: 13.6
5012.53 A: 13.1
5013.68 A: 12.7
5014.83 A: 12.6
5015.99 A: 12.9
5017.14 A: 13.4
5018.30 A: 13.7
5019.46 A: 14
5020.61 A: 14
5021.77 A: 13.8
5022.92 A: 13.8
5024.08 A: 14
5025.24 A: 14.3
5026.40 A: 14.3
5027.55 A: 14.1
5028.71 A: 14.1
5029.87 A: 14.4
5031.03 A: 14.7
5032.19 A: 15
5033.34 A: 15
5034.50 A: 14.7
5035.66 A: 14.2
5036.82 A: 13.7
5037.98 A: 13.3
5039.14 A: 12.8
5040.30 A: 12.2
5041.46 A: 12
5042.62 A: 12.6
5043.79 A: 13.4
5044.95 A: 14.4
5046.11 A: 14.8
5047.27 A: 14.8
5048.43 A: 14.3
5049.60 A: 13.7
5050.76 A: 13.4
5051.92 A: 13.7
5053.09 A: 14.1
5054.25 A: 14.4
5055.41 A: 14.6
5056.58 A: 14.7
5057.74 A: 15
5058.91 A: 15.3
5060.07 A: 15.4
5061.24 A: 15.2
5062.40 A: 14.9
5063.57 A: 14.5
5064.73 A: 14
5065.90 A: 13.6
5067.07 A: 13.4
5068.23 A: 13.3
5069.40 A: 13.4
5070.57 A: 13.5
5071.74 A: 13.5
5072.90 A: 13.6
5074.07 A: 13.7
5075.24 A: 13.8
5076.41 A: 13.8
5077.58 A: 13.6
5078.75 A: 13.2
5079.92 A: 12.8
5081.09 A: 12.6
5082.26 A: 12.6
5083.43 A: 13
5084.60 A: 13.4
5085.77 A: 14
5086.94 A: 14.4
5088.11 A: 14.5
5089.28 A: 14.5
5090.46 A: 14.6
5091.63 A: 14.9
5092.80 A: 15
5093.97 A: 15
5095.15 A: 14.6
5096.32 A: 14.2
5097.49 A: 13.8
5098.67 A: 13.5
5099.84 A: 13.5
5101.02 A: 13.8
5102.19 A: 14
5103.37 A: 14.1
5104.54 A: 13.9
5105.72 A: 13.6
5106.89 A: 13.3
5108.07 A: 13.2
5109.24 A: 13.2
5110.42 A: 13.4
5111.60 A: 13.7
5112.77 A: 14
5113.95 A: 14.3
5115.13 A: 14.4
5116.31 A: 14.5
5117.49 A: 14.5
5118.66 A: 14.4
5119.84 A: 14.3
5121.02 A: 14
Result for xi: 14.5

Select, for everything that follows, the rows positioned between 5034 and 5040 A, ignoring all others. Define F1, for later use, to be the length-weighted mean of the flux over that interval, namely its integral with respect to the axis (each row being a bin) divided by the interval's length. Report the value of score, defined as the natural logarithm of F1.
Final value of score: 2.61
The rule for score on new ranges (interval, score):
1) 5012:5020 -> 2.58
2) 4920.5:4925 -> 2.56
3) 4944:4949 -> 2.72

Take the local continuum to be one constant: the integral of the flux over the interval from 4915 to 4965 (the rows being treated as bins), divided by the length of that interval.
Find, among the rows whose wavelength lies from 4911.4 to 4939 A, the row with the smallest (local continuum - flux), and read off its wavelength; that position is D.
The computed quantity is 4928.98 A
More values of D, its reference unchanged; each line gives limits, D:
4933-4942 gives 4933.52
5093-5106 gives 5093.97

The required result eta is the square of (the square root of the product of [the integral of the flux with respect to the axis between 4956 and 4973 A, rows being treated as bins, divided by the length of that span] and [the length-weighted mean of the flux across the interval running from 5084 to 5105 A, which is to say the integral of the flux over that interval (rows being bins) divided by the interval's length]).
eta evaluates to 207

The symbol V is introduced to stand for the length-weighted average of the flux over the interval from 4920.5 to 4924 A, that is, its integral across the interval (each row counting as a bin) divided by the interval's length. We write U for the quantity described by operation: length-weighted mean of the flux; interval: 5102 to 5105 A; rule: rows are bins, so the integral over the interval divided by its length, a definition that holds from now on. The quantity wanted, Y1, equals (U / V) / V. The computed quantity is 0.089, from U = 14.0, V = 12.6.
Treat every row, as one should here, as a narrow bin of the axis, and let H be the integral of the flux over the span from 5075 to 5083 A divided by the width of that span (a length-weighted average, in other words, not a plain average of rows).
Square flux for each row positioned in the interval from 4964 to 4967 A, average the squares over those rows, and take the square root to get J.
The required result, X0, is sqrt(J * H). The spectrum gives 14.1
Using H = 13.2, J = 15.1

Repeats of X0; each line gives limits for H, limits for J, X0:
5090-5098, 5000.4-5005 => 14.1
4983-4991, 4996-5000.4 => 14.2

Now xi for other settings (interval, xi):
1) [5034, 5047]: 13.4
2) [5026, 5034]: 14.4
